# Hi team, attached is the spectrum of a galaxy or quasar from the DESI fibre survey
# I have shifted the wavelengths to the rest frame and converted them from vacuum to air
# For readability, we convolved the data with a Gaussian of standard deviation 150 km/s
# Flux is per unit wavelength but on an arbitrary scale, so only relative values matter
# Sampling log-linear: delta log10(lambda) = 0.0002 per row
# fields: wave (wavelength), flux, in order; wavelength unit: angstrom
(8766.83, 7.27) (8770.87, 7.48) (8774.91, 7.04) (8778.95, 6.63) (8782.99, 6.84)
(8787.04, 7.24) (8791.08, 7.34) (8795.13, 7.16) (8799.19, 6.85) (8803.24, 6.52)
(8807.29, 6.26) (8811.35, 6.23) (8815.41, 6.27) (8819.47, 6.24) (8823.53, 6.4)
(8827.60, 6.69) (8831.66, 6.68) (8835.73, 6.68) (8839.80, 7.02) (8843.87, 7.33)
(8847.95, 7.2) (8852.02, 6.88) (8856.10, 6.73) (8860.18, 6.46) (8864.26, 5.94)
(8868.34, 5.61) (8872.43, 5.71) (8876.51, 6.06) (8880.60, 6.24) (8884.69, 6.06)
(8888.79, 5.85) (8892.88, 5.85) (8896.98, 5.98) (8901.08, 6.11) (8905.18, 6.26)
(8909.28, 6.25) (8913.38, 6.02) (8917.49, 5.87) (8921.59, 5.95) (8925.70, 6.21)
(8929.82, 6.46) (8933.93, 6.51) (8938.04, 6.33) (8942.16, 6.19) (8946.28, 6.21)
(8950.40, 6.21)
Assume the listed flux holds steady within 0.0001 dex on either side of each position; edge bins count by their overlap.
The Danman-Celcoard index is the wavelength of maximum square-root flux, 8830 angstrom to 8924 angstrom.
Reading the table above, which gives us 8843.87 angstrom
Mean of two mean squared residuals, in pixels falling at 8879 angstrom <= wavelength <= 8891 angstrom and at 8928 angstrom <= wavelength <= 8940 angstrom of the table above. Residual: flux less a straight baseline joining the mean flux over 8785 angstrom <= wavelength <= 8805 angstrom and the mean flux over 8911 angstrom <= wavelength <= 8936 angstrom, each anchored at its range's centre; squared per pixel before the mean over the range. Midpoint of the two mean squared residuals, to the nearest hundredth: 0.14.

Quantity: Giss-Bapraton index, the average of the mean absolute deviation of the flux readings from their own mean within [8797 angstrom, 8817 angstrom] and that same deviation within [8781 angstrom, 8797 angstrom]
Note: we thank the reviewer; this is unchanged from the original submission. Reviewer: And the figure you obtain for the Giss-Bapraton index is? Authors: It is 0.18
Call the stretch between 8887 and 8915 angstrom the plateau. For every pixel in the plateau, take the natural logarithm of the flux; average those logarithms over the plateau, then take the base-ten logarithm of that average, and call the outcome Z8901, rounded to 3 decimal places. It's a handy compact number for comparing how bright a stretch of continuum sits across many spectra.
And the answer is 0.255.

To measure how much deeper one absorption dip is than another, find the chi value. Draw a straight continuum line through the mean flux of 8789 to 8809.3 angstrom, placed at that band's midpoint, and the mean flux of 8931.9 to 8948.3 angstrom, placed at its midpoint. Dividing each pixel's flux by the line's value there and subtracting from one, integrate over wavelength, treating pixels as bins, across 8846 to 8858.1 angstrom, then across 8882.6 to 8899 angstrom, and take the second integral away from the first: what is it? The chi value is -2.0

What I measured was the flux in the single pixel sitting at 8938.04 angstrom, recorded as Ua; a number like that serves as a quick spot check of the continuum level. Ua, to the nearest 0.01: 6.33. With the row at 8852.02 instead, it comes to 6.88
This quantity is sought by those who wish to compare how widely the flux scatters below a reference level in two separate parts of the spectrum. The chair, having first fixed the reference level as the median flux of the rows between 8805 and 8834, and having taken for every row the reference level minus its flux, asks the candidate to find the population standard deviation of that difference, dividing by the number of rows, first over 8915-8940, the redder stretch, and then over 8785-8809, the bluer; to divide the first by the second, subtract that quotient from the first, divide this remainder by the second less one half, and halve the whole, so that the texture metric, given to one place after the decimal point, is 1.8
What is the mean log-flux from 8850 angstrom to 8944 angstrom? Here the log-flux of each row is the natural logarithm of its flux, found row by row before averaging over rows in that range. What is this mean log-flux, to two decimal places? 1.82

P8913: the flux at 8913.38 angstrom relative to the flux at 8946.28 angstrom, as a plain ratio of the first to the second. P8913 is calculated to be 0.97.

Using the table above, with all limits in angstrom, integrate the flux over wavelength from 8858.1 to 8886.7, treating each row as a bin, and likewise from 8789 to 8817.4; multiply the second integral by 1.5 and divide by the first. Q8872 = 1.65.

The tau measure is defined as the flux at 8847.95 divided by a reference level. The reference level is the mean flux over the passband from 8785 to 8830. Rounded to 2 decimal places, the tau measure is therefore 1.08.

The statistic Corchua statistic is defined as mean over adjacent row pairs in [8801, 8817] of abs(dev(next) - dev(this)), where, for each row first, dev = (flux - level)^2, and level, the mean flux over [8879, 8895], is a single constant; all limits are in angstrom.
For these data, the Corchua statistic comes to 0.1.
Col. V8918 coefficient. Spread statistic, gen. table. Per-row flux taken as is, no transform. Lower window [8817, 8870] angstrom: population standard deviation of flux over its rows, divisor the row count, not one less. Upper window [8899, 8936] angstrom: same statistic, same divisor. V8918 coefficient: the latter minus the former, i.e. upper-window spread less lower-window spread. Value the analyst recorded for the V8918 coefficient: -0.26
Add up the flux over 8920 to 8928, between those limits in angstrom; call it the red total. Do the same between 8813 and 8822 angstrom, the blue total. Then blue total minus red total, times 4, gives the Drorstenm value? 1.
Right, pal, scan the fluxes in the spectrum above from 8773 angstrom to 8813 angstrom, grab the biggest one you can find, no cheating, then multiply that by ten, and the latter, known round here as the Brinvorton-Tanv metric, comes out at 73.4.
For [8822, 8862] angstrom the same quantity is 73.3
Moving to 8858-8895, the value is 64.6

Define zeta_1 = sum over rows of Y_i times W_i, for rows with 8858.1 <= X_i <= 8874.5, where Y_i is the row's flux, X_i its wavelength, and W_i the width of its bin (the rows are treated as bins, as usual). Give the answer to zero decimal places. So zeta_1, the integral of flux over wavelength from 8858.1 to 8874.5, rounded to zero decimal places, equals 97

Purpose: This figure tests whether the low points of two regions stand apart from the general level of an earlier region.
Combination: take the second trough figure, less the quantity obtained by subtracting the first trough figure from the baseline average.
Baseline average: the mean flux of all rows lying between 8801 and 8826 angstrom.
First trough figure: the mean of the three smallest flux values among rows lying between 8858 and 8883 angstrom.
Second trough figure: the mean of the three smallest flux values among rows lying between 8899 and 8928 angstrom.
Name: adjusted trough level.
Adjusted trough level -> 5.4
